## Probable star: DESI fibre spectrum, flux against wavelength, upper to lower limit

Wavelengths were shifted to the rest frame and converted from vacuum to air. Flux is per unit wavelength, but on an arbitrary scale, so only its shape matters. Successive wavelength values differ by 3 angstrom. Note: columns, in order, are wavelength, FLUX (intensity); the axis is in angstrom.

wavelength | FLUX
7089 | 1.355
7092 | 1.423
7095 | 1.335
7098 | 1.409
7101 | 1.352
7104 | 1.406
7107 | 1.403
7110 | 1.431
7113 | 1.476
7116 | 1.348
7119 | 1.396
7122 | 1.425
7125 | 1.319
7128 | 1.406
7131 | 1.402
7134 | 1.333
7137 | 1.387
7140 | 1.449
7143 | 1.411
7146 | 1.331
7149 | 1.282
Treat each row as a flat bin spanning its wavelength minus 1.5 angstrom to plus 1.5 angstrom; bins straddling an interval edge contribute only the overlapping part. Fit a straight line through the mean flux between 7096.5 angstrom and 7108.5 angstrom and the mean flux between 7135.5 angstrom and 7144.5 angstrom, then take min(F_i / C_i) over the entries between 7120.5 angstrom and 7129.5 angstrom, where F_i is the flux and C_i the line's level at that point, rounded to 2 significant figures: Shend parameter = 0.94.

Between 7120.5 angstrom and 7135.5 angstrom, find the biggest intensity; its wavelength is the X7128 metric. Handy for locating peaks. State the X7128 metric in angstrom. 7122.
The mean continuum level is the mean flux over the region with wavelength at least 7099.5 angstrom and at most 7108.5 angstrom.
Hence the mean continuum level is 1.39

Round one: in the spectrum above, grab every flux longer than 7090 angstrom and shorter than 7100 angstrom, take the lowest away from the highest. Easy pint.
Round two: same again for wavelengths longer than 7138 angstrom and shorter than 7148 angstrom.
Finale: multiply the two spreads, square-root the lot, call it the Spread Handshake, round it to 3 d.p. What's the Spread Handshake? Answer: 0.102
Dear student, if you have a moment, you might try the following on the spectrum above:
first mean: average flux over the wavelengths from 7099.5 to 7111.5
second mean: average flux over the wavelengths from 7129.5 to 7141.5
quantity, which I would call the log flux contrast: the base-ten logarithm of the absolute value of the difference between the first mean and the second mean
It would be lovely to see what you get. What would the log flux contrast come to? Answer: -2.28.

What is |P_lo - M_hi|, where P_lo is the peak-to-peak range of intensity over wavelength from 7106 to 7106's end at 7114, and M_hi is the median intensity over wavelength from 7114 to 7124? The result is 1.32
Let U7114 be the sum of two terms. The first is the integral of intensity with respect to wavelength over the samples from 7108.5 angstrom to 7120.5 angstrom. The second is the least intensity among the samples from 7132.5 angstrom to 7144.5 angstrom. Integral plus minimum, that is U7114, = 18.29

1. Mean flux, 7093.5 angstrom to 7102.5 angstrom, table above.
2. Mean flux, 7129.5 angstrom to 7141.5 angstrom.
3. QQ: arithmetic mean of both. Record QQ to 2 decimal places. 1.38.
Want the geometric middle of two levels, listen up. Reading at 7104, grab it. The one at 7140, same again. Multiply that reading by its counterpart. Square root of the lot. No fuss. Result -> 1.43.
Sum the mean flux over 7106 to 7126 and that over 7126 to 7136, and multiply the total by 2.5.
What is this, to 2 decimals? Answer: 6.95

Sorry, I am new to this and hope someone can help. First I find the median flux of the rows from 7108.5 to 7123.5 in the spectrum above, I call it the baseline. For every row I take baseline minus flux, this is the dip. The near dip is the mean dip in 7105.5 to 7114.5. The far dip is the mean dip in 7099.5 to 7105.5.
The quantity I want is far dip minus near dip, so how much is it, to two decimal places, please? 0.06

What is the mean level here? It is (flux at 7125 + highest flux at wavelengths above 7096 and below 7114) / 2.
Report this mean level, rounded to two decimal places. 1.40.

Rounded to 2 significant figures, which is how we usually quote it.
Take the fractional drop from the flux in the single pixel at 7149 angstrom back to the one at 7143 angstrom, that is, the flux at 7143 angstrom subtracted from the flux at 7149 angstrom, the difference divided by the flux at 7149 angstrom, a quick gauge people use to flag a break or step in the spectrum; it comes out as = -0.10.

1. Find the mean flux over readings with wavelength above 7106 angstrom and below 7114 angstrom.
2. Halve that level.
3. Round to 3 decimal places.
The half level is 0.718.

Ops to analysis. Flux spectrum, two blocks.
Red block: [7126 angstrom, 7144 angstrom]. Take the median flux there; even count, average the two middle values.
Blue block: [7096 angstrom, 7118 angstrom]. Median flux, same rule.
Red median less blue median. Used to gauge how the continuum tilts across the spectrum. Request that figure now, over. -0.0020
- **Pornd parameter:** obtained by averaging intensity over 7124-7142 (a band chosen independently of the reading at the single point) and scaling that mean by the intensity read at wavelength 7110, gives 1.98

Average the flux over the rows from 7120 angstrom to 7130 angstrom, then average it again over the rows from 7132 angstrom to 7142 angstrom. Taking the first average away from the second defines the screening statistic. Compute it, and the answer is 0.006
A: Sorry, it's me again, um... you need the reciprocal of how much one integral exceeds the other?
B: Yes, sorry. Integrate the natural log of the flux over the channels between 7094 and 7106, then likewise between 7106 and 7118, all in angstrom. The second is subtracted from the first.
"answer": -3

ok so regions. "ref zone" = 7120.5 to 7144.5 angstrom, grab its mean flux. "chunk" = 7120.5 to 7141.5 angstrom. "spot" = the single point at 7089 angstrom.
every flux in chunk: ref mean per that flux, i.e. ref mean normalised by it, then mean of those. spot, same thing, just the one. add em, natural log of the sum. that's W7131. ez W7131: 0.71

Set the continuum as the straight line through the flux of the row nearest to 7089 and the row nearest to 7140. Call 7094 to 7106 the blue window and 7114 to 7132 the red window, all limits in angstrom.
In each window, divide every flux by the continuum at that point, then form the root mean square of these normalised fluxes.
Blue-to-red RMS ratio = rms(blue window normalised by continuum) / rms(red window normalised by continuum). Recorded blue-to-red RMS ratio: 1.027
